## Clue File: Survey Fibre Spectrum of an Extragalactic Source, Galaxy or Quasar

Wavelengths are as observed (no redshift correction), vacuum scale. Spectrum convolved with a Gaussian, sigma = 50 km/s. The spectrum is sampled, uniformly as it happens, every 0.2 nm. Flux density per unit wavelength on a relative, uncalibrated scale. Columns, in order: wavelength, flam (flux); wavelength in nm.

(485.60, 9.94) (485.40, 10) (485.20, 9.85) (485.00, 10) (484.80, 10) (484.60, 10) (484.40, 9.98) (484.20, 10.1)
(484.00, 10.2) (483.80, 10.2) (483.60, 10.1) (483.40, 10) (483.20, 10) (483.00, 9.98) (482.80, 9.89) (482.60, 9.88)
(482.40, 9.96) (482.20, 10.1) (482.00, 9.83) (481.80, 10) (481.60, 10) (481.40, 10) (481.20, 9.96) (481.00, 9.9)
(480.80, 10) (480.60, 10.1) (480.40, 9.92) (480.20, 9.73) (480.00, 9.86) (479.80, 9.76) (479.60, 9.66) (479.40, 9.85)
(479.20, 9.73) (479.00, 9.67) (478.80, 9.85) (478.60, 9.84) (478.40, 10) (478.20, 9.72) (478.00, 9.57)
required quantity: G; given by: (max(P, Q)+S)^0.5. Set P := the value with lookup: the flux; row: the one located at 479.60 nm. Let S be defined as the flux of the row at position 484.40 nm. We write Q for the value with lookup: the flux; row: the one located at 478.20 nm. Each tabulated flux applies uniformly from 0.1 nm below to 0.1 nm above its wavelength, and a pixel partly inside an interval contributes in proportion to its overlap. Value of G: 4.44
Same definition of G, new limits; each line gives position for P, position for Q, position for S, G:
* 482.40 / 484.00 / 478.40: 4.49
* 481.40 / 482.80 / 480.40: 4.46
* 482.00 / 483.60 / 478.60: 4.47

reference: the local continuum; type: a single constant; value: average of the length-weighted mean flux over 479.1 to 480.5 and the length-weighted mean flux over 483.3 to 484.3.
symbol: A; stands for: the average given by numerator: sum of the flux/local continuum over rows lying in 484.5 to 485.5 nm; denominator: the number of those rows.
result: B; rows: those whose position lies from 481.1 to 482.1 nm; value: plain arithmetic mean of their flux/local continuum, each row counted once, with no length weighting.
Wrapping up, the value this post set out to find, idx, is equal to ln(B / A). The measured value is -0.001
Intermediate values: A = 1.00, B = 1.00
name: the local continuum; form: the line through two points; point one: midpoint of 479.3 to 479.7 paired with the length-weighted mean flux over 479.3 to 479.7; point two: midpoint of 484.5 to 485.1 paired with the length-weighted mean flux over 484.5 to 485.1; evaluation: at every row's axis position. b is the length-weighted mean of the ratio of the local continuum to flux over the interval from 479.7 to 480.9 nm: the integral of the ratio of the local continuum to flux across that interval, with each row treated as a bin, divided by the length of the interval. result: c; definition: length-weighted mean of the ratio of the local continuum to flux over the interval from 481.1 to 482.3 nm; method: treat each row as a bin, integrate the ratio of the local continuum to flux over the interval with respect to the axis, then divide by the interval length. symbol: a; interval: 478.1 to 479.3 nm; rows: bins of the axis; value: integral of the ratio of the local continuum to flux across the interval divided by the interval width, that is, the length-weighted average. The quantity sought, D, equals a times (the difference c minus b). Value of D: -0.002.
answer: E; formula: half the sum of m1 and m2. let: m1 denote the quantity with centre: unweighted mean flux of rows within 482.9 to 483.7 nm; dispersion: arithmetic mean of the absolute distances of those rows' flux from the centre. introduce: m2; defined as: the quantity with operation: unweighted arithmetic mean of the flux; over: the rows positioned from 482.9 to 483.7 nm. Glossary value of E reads 5.03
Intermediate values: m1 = 0.040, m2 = 10.0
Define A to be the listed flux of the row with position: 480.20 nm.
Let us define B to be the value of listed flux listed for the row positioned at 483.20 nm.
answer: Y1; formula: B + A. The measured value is 19.7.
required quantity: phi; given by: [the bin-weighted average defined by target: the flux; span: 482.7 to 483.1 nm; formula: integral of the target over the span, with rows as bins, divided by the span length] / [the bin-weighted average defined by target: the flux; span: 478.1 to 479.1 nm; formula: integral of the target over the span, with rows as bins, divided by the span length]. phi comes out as 1.01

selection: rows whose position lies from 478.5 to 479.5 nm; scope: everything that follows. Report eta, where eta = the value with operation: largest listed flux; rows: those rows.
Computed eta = 9.85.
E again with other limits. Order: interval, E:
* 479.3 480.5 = 4.94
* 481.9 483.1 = 5.01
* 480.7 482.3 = 5.02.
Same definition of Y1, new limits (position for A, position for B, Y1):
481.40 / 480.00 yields 19.9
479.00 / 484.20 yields 19.8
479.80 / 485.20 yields 19.6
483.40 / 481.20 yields 20.0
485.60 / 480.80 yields 19.9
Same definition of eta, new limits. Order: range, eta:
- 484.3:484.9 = 10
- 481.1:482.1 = 10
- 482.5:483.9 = 10.2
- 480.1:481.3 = 10.1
